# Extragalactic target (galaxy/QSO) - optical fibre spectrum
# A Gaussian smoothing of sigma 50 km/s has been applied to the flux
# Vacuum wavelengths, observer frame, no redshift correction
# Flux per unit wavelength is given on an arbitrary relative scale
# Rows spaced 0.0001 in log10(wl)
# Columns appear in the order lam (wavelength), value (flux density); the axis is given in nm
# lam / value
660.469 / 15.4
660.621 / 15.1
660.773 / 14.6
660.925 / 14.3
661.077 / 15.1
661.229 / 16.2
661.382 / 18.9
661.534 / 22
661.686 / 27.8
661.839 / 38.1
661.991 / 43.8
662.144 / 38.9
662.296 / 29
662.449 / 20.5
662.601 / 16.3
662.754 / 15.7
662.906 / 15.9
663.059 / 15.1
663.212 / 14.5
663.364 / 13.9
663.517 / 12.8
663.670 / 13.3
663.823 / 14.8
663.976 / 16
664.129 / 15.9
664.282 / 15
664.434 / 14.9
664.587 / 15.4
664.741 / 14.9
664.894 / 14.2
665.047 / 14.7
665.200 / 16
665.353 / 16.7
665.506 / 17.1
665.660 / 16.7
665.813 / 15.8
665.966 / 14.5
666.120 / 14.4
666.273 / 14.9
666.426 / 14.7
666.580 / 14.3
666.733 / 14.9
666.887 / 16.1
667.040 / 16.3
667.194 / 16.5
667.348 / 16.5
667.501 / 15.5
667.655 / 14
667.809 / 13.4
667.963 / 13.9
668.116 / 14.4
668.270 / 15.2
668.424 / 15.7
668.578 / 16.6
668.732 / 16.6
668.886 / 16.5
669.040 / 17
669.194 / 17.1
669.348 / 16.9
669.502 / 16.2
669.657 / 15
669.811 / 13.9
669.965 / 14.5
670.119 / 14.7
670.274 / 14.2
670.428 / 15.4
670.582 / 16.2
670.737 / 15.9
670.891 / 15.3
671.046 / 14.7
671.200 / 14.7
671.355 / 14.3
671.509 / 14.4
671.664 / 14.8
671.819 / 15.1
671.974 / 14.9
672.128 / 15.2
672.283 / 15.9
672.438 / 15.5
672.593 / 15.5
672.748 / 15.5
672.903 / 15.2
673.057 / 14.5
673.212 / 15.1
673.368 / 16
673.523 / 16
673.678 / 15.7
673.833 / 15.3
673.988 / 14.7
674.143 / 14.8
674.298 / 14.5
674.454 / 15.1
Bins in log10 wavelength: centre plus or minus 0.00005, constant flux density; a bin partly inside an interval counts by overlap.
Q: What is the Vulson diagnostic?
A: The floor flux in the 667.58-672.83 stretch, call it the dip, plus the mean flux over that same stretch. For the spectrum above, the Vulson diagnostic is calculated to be 28.7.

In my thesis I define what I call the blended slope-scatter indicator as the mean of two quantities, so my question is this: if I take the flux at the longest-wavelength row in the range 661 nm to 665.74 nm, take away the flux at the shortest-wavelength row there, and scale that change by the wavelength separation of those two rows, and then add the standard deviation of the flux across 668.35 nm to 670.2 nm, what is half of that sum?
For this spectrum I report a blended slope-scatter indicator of 0.7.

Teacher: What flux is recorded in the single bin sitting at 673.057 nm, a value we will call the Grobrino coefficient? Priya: 14.5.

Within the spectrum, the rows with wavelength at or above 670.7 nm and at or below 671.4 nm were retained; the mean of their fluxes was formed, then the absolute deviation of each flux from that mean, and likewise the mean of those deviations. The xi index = 0.5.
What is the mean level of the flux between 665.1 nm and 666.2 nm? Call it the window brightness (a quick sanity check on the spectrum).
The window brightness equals 15.9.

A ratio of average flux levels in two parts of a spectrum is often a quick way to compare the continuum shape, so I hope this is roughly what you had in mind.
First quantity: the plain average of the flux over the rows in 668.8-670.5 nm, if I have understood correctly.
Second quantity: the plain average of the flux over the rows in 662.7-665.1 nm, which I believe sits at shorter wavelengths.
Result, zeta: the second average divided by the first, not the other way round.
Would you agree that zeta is 0.95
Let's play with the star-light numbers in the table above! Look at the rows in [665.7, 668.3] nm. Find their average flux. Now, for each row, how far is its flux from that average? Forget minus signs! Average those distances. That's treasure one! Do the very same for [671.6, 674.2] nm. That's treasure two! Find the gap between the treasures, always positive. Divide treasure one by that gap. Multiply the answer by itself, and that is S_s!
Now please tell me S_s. 3.6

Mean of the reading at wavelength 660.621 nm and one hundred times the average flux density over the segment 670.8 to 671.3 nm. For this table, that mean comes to 753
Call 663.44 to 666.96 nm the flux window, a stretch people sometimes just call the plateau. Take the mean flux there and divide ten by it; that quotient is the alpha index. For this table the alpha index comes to 0.661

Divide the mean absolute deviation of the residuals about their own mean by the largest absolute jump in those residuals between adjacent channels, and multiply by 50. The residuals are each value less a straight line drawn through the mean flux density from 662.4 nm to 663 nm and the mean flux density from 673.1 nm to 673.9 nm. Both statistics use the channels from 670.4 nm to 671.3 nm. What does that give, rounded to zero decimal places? 27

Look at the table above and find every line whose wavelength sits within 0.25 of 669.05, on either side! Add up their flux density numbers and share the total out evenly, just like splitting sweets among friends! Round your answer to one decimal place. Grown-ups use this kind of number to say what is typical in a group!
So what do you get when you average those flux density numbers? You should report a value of 16.9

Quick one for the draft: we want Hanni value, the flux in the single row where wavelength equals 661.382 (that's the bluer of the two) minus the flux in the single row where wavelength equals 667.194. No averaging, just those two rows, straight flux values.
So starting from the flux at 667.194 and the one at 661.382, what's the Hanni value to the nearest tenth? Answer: 2.4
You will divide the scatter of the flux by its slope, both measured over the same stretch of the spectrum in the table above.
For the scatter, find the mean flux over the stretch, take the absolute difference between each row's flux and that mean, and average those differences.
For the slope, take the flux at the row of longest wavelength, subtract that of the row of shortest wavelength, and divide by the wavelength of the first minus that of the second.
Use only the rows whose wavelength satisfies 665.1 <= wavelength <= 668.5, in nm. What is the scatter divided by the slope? -9.9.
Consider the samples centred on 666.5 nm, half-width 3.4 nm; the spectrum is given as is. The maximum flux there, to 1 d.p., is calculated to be 17.1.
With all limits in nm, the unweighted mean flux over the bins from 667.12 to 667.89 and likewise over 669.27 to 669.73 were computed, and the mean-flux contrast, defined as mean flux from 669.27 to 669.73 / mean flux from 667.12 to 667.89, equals 1.1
